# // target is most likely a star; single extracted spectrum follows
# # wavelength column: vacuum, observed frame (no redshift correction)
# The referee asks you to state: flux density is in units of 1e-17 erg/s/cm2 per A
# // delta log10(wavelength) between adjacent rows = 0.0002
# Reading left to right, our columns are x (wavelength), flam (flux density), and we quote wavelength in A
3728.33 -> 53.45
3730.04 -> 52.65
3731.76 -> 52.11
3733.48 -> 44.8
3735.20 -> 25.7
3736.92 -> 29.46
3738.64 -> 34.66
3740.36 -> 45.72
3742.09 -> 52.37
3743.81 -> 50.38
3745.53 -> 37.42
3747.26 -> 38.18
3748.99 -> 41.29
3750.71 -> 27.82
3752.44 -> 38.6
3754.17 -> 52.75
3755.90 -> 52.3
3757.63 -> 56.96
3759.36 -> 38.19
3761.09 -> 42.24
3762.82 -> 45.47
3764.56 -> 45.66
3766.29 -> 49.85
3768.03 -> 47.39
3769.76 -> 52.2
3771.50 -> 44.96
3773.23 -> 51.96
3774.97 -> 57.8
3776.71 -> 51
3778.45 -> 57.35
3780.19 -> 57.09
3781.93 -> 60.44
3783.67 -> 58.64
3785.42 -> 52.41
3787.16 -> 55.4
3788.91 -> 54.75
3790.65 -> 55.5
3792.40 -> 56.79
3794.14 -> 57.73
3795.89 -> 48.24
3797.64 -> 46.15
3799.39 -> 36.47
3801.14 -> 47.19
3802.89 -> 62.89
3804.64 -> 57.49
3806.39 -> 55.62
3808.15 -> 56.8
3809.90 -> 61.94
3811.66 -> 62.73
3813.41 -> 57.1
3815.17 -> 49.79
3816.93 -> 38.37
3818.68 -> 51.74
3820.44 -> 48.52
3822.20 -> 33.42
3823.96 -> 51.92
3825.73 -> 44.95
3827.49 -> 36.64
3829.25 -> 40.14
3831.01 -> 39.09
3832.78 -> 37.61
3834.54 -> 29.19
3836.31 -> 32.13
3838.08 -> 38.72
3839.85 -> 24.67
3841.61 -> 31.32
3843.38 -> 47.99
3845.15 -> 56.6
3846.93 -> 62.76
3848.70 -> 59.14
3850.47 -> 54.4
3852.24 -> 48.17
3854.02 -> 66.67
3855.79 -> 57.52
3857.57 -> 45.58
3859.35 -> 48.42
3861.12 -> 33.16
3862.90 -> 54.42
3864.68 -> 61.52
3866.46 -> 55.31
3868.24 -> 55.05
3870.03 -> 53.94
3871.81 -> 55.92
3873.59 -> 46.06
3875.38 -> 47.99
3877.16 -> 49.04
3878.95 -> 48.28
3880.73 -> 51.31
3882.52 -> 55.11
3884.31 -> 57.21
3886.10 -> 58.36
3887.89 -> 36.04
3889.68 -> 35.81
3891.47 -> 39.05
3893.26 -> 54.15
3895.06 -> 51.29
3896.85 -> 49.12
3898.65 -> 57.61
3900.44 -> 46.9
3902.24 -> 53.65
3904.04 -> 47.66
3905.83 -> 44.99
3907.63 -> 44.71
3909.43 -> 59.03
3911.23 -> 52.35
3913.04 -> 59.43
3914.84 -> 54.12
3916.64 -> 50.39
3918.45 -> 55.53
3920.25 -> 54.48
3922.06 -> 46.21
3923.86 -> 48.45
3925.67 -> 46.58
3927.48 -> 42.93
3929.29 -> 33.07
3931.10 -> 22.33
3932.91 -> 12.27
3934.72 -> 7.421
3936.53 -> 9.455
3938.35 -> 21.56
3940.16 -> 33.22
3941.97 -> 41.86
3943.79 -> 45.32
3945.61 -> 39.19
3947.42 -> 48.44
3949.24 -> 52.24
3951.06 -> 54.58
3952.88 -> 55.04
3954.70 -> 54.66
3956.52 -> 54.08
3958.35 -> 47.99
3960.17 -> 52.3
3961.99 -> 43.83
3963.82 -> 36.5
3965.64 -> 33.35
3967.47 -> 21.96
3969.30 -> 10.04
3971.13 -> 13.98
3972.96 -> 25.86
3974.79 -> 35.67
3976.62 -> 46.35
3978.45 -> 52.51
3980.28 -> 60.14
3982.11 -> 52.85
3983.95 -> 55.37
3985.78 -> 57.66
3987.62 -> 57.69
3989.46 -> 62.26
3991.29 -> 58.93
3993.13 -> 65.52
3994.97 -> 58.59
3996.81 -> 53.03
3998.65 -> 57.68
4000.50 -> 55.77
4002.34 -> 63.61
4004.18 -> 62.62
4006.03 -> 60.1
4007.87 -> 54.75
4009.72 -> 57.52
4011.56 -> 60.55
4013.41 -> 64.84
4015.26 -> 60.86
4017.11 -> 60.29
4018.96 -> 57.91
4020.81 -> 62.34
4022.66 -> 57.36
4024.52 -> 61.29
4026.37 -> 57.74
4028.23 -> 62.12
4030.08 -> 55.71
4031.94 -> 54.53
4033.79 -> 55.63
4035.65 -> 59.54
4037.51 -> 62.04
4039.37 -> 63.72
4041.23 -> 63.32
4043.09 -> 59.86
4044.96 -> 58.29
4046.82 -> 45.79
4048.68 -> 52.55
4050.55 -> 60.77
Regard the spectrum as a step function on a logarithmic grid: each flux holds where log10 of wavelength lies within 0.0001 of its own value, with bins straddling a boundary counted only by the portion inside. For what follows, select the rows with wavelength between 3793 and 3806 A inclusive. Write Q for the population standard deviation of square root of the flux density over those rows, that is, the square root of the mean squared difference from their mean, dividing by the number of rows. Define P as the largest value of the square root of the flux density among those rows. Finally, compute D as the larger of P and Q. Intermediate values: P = 7.93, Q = 0.6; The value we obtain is 7.93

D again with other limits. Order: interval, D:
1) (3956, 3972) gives 7.35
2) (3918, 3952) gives 7.45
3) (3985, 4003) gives 8.09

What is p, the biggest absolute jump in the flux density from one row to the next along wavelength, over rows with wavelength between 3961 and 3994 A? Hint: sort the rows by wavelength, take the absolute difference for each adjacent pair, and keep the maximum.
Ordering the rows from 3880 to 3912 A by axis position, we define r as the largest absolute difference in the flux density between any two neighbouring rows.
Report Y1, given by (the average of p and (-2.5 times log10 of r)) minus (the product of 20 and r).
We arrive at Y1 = -442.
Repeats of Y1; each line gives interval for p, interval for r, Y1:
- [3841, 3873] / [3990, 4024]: -147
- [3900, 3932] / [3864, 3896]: -441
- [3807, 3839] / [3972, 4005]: -206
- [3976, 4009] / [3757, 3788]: -373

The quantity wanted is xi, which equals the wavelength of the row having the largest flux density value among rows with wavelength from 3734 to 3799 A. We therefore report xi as 3781.93 A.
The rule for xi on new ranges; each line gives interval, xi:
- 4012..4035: 4013.41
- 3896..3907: 3898.65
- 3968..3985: 3980.28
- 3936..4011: 3993.13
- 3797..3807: 3802.89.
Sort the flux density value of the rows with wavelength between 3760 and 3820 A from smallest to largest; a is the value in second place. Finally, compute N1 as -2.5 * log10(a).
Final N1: -3.96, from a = 38.37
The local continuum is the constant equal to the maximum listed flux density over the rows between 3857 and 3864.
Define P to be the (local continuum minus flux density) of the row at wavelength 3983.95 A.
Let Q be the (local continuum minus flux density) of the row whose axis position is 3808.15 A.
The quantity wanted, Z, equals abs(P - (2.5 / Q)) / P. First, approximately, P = -1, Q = -2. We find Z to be -0.1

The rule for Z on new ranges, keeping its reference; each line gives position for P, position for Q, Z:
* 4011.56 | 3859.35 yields -1.1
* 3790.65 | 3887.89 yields -1.1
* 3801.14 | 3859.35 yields 0.9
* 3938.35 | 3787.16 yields 1.1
